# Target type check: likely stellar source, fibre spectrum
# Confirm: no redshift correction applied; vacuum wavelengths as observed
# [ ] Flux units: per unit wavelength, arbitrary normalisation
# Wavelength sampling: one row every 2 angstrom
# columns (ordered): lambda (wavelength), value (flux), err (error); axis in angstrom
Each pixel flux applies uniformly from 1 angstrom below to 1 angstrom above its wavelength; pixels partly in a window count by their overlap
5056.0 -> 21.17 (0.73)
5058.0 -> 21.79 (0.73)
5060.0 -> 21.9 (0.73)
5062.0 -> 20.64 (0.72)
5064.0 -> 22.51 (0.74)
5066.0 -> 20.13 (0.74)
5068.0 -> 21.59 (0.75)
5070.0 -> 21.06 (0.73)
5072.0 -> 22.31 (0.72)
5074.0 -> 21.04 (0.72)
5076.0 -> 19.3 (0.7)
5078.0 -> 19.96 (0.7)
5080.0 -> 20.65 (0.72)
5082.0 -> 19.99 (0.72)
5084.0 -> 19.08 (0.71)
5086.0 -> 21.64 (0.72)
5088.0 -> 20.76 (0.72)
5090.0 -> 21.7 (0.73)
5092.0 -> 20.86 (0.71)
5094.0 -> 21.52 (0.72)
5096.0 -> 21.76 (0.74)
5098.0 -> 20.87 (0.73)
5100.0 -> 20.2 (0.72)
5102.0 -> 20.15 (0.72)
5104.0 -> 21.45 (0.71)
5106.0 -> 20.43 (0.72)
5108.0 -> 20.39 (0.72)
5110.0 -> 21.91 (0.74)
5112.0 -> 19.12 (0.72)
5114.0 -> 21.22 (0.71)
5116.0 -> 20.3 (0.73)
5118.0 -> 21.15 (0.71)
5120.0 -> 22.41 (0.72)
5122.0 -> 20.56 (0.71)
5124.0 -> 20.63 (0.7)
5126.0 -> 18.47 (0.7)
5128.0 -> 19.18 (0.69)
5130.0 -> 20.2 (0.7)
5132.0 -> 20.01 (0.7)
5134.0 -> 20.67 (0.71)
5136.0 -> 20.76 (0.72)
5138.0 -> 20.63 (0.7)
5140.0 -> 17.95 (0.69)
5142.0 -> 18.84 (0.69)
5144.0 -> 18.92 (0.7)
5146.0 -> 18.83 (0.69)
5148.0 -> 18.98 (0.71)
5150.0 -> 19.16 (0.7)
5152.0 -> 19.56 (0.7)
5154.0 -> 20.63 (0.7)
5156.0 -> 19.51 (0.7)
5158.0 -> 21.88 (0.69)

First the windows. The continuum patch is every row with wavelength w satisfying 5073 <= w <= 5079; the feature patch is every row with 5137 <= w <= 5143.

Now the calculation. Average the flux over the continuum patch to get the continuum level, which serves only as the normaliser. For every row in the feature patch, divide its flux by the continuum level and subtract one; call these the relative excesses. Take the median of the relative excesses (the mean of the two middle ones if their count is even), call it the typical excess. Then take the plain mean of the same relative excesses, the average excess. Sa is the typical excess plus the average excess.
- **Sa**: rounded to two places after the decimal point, -0.11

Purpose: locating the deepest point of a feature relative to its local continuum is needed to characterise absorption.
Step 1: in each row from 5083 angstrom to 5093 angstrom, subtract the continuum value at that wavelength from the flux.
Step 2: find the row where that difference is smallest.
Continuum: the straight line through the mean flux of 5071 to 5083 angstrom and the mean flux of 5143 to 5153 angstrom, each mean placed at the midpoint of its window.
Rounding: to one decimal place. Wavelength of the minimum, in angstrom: 5084.0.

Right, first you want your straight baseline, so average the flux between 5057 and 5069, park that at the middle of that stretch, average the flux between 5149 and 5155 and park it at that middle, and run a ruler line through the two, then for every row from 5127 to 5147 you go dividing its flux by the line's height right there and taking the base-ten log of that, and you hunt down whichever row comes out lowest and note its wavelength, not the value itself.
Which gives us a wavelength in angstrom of 5140.0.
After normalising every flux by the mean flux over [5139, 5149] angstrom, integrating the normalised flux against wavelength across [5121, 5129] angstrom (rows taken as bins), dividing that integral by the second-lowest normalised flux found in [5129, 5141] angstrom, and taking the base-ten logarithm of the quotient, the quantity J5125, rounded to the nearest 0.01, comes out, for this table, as 0.90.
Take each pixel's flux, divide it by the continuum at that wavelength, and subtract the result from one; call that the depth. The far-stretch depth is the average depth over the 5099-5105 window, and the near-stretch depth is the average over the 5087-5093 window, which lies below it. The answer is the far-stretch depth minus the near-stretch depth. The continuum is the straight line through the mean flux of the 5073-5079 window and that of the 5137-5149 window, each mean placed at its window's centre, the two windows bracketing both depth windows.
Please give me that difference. 0.02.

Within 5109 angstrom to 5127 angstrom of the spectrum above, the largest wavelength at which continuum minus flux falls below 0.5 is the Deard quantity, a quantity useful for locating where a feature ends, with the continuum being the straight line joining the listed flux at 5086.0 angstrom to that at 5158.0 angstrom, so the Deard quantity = 5120.0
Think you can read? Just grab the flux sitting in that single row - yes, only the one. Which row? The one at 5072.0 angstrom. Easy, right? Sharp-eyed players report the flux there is 22.31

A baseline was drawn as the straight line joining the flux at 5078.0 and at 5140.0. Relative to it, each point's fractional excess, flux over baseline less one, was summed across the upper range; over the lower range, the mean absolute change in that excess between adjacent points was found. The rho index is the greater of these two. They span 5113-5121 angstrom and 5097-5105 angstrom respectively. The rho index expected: 0.551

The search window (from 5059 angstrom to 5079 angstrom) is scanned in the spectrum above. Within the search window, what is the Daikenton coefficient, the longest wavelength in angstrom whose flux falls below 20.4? 5078.0 angstrom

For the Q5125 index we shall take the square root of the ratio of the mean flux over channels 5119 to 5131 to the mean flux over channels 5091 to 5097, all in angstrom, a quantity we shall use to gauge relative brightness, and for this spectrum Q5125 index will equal 0.97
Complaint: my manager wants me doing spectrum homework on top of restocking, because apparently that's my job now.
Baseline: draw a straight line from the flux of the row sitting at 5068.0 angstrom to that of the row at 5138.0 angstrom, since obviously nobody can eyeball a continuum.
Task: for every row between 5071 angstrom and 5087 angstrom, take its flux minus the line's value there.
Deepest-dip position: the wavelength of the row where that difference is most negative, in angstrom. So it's 5084.0 angstrom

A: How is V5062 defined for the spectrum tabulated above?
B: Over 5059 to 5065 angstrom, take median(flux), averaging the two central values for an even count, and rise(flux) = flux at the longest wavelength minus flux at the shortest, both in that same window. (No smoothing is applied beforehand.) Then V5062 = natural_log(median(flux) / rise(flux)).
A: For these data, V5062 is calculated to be 3.6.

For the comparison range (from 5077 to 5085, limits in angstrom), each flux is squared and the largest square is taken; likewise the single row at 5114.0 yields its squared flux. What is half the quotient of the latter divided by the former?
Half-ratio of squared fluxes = 0.53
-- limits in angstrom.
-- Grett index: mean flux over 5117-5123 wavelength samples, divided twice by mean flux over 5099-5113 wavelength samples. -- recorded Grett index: 0.051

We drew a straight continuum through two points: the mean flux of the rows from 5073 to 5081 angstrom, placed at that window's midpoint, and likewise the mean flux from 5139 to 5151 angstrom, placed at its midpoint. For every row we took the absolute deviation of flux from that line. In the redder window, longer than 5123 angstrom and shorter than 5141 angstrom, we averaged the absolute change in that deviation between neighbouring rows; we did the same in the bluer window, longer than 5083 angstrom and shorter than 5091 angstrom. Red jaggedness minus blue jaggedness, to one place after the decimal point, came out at -0.3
